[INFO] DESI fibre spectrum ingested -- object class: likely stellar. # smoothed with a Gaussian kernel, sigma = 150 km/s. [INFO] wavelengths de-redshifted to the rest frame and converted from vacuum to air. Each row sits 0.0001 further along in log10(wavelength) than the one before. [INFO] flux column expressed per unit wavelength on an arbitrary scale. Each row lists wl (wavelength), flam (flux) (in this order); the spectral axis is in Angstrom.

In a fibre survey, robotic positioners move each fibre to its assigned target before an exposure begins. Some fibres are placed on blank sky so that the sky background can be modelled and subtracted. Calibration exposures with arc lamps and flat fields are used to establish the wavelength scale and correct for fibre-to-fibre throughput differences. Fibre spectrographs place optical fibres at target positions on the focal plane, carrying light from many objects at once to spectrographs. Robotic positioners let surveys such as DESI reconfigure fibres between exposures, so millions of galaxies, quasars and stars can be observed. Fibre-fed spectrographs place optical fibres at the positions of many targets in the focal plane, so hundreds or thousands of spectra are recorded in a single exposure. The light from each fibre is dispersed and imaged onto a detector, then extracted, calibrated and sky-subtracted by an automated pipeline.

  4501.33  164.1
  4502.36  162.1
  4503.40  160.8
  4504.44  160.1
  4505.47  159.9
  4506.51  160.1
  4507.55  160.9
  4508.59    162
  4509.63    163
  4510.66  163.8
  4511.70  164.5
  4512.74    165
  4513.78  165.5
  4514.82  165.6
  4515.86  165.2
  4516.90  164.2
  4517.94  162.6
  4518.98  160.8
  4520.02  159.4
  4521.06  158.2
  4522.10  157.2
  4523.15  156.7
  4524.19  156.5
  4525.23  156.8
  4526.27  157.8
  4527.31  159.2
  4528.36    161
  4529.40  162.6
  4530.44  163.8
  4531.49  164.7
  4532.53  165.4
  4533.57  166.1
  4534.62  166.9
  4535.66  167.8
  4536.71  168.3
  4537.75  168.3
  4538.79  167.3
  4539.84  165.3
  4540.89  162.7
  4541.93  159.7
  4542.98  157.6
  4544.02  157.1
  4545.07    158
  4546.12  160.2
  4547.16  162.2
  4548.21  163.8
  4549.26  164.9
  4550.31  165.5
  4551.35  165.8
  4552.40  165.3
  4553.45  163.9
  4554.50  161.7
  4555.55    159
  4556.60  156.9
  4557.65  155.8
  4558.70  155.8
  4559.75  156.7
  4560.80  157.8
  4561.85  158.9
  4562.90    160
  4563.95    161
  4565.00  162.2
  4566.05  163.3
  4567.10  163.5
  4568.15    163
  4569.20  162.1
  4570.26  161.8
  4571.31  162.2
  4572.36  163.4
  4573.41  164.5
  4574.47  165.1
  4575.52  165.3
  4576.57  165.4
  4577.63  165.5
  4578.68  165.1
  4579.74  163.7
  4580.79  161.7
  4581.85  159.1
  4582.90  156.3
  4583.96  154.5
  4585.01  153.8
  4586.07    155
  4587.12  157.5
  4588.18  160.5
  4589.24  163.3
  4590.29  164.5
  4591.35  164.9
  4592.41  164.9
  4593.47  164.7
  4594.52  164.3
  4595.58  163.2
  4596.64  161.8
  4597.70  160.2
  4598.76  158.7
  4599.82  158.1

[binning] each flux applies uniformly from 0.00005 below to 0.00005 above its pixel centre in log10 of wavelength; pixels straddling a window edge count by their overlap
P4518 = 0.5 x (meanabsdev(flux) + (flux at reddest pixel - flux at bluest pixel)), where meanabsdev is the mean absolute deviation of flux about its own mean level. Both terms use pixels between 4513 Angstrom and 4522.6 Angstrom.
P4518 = -2.7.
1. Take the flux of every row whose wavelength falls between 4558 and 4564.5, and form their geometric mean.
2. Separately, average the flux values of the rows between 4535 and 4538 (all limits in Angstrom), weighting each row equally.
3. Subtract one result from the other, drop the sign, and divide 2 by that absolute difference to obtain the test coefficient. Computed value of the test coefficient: 0.20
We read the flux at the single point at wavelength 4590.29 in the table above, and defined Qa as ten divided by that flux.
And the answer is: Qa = 0.0608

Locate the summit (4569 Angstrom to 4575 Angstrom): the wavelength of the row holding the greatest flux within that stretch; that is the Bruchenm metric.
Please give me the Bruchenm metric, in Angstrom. 4574.47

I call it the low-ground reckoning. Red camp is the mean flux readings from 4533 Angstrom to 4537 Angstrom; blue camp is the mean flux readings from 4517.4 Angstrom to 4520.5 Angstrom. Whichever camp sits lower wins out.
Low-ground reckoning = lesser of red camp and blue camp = 161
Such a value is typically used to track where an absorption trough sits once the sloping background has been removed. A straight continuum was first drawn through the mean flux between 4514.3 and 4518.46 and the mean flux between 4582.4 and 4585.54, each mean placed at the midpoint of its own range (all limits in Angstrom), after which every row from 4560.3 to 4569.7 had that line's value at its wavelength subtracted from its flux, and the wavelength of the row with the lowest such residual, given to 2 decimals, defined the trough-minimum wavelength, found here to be 4560.80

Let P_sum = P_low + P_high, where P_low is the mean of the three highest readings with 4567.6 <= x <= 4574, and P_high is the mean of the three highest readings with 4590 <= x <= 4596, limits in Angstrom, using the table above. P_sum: 328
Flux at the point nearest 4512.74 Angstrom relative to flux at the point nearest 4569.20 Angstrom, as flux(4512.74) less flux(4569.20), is 3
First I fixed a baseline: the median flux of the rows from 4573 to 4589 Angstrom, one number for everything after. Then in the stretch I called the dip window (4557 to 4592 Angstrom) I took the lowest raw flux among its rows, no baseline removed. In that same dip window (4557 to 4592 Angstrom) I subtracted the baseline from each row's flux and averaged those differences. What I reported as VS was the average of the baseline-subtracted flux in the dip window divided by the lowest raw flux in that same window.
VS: -0.005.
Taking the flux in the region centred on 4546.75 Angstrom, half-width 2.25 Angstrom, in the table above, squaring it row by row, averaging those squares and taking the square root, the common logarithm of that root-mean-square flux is 2.21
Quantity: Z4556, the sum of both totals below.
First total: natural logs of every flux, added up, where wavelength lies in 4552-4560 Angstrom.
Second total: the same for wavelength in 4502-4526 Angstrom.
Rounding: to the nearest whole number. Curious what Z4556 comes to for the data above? 157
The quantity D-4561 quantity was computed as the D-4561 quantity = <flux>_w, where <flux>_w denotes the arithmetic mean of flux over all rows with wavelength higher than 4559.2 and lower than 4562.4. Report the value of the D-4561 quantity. 158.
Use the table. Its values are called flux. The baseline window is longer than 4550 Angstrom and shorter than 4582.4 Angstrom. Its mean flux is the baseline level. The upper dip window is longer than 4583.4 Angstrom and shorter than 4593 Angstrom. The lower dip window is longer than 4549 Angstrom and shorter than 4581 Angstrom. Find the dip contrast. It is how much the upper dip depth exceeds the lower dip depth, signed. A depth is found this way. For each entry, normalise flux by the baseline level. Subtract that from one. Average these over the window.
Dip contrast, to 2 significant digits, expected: 0.014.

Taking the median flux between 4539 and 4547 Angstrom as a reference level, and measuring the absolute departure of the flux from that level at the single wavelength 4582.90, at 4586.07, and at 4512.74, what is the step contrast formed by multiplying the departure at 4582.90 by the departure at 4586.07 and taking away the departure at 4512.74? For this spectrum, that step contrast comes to 10.7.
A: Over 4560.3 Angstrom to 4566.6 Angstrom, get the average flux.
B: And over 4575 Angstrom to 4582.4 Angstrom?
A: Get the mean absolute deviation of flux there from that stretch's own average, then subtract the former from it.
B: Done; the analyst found -159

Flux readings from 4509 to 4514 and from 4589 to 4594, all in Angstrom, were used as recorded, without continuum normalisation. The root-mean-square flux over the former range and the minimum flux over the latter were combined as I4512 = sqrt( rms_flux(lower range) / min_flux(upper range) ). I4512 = 1.003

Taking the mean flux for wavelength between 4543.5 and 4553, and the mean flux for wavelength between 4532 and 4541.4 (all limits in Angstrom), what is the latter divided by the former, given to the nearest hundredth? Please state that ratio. 1.02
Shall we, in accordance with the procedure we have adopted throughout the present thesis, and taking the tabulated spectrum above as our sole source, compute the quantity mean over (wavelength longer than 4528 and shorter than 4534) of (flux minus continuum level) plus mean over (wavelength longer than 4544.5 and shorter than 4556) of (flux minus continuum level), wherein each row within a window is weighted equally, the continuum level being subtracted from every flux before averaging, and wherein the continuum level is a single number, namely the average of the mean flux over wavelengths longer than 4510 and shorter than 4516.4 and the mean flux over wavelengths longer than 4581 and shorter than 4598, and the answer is 1.2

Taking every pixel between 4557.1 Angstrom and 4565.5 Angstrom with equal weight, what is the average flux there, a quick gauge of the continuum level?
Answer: 158.5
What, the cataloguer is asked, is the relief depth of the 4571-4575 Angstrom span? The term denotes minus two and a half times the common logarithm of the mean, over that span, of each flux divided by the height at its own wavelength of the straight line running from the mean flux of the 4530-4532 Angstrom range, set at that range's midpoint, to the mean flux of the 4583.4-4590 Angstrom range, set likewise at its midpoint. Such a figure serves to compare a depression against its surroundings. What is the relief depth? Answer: -0.032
